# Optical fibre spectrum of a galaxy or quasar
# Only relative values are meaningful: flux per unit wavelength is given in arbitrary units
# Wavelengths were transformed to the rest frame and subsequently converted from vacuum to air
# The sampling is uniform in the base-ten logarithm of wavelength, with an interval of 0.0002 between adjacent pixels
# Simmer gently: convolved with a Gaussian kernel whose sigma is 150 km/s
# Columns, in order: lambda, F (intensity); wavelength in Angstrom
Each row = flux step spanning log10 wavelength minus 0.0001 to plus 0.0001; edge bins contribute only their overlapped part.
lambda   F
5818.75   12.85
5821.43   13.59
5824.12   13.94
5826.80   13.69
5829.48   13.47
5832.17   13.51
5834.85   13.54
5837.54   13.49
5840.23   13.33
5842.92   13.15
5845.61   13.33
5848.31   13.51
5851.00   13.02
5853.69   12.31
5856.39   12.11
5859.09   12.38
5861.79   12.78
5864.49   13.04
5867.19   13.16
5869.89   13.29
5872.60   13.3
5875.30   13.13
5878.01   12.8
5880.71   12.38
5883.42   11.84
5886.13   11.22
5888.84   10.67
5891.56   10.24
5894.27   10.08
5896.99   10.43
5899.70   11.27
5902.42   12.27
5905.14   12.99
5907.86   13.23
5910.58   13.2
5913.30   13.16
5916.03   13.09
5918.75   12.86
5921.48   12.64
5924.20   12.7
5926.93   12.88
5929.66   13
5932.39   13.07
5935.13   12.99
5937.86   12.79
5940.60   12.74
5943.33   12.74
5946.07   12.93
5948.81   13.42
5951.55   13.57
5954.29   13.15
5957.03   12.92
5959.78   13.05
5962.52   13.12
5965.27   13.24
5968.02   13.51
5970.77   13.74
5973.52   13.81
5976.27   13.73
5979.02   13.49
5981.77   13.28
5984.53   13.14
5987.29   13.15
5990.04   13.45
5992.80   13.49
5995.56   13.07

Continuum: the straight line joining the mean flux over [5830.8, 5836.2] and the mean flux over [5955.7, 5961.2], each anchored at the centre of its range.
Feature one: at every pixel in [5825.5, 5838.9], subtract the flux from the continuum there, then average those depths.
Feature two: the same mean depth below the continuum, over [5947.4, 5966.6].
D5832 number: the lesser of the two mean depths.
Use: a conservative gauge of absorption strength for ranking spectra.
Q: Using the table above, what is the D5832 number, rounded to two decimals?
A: -0.22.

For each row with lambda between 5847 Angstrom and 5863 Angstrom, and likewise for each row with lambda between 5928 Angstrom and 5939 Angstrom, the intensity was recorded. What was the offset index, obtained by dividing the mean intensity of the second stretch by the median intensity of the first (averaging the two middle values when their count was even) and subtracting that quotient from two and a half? 1.47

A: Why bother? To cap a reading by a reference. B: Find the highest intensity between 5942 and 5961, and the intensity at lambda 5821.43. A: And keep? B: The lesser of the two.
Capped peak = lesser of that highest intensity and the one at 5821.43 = 13.6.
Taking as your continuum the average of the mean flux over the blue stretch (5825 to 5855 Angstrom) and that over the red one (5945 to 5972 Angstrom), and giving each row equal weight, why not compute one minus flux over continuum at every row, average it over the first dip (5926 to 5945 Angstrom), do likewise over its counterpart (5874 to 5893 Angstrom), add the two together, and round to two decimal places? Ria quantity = 0.15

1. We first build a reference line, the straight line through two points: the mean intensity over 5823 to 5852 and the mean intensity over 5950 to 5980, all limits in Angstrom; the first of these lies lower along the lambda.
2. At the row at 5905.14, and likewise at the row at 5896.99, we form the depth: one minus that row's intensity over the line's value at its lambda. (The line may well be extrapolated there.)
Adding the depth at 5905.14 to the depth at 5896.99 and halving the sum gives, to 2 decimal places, 0.13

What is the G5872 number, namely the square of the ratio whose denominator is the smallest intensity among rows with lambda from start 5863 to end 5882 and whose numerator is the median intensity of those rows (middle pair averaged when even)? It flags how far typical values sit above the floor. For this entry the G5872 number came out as 1.125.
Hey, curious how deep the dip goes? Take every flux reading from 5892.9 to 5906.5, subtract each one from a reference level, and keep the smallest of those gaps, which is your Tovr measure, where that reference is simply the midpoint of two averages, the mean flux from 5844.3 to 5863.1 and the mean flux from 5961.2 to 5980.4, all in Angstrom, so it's 0.16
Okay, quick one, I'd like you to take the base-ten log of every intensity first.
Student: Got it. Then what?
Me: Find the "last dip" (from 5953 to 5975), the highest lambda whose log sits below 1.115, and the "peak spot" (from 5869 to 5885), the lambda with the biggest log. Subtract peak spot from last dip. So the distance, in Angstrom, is 84.4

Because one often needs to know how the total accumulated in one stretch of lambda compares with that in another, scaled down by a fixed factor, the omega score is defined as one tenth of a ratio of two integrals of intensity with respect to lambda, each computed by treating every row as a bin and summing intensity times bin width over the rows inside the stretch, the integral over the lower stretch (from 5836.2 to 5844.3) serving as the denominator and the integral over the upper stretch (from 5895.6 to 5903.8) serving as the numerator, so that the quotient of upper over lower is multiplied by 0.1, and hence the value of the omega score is 0.086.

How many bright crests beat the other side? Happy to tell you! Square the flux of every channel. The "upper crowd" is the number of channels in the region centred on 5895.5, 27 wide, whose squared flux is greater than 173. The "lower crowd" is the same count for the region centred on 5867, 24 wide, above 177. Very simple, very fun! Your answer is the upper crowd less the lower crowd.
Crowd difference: 1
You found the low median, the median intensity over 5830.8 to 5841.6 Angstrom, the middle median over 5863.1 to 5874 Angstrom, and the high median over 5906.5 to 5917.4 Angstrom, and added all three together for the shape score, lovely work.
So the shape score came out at 39.9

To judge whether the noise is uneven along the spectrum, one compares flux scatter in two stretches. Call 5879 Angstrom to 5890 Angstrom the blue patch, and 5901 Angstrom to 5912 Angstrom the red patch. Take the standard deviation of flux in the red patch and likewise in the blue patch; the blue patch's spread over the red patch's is 1.66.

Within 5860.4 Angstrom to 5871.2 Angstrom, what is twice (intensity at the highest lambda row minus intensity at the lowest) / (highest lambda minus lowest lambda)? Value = 0.13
